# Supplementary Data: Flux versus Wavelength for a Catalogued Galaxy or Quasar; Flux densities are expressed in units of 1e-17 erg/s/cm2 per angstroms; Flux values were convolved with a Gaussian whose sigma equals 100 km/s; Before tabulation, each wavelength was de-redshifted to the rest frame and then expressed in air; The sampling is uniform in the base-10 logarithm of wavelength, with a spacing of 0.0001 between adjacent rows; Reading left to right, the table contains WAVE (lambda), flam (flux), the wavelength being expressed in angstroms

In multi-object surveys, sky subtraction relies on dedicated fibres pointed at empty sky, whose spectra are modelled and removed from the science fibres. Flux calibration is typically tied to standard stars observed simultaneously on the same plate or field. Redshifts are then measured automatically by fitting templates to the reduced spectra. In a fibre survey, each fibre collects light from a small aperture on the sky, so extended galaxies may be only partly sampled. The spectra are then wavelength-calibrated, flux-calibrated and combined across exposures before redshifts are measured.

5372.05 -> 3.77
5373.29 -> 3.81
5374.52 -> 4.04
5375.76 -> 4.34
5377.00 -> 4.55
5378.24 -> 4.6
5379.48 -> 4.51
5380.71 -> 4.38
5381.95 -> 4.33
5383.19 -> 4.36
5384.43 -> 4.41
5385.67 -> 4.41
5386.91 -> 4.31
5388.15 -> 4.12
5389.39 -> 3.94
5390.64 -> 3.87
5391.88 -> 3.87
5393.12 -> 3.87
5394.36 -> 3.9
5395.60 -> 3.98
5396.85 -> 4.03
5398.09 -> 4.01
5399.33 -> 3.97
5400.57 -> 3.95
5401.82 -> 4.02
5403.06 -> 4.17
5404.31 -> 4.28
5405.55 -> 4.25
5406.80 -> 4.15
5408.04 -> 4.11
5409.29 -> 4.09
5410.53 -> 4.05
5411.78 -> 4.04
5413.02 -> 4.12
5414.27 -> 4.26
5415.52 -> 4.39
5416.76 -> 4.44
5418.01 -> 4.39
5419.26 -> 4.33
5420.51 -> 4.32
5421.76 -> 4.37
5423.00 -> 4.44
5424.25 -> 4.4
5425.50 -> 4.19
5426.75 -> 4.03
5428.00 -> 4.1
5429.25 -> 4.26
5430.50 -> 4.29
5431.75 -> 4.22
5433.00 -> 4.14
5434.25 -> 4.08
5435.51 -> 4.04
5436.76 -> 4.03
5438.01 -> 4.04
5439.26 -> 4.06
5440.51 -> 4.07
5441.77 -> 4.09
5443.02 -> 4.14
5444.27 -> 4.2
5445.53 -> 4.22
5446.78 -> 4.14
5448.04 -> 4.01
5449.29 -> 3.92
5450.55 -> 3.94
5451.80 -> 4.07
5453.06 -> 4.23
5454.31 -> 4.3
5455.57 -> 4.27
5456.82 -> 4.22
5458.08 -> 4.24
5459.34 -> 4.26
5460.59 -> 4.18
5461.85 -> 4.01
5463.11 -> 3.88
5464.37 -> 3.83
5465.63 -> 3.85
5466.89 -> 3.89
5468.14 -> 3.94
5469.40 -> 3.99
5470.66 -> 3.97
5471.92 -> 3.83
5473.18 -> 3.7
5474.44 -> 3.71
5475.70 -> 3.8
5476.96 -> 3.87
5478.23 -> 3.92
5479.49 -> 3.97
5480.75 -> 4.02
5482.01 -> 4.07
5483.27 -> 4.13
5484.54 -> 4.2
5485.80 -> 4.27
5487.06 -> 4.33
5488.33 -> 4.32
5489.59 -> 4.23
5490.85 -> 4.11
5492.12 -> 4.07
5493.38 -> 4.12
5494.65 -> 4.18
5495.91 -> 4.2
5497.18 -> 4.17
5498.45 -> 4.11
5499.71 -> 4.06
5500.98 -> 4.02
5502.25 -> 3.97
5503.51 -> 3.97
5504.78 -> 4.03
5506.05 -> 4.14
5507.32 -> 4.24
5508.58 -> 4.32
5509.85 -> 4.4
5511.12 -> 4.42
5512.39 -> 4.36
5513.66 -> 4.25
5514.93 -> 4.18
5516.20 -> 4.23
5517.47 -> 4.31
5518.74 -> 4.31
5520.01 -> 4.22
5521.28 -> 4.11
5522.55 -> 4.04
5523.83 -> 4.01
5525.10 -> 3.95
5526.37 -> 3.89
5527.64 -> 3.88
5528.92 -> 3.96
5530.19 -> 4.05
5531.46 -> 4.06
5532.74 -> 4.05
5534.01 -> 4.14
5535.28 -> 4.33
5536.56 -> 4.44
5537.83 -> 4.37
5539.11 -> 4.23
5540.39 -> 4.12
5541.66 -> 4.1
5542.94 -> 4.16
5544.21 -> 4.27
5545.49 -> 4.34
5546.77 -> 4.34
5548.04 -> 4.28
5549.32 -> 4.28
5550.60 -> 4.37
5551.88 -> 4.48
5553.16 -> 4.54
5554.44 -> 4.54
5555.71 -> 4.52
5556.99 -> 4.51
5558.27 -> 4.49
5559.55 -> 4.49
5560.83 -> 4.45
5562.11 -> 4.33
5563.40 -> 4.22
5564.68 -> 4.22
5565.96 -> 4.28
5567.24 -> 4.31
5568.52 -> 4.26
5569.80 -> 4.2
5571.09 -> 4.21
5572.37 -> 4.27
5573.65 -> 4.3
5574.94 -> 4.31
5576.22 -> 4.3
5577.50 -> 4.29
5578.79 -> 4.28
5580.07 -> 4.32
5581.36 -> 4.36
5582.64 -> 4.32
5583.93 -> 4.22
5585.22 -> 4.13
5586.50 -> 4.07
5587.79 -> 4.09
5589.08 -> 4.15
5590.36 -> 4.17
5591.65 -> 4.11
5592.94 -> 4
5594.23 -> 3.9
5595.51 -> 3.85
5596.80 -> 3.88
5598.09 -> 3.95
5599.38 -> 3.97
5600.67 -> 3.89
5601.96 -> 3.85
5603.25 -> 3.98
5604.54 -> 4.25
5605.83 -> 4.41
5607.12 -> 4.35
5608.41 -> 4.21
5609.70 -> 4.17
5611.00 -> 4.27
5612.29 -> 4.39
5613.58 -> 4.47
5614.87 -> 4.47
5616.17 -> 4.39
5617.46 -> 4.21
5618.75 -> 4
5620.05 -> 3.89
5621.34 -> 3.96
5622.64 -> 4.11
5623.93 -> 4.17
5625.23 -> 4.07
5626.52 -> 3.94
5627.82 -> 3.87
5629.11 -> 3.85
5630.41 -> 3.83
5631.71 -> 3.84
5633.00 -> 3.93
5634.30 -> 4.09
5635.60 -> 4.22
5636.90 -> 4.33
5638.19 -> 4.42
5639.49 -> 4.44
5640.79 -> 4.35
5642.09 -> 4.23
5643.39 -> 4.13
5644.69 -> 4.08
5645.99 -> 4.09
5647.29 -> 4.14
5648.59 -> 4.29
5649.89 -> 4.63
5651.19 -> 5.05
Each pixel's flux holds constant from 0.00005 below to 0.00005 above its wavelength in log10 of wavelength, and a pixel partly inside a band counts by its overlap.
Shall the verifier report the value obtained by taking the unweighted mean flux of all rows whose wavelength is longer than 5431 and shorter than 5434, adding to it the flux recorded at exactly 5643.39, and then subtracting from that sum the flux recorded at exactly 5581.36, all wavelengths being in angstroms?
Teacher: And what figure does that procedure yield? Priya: 3.95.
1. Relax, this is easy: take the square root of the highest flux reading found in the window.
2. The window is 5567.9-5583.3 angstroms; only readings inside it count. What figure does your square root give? 2.09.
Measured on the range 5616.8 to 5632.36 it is 2.05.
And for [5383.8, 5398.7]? 2.10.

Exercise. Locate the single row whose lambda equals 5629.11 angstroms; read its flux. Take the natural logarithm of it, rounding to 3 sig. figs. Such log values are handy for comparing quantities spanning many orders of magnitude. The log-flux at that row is 1.35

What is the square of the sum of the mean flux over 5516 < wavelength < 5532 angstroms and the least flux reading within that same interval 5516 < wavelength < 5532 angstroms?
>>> 63.3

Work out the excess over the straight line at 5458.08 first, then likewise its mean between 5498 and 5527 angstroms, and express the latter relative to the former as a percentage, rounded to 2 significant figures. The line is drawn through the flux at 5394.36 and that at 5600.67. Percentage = 76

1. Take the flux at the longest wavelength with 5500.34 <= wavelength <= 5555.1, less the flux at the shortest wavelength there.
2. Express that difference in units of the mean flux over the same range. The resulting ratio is 0.12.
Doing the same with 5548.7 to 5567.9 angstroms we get 0.01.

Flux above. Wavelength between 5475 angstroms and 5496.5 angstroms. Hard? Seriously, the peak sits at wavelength 5487.06 angstroms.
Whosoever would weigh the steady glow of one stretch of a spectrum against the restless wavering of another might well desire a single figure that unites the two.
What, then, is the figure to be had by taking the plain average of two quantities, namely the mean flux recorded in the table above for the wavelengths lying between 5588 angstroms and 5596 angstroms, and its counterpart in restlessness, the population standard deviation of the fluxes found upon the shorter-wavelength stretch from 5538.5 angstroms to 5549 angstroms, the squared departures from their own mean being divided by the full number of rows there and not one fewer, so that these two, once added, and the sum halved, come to 2.06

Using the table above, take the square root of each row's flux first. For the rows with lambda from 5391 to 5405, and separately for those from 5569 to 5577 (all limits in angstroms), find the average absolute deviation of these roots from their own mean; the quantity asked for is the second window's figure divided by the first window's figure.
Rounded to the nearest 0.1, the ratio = 0.4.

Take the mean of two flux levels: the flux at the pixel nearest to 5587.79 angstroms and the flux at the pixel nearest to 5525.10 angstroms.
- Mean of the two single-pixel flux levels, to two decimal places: 4.02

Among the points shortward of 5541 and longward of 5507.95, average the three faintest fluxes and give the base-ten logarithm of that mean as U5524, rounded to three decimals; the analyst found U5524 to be 0.592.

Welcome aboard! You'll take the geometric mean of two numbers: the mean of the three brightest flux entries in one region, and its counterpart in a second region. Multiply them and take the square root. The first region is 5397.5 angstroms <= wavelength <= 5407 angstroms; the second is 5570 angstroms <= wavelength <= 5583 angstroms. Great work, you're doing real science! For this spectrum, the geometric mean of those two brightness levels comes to 4.28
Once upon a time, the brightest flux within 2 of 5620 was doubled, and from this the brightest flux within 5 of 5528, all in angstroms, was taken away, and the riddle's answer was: 3.94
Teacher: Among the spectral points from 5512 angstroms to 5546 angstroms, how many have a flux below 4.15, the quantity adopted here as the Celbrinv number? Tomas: 13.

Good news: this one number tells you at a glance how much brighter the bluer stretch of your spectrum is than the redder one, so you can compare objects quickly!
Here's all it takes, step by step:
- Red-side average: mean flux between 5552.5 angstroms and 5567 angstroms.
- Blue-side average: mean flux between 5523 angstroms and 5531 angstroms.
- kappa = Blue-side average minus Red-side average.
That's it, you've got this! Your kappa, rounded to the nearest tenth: -0.5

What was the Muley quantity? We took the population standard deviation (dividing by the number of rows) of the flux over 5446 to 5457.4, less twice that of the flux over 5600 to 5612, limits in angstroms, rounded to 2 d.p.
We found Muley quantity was -0.24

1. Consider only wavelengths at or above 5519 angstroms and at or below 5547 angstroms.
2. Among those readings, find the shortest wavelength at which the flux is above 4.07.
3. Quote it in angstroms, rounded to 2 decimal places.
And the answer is 5520.01 angstroms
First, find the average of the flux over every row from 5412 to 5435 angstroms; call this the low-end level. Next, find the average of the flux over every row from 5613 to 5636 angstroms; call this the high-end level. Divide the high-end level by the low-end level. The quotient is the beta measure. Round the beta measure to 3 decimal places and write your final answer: 0.955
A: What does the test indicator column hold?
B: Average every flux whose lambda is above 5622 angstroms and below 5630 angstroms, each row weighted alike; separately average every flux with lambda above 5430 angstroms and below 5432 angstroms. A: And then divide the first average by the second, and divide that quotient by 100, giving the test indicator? 0.0094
